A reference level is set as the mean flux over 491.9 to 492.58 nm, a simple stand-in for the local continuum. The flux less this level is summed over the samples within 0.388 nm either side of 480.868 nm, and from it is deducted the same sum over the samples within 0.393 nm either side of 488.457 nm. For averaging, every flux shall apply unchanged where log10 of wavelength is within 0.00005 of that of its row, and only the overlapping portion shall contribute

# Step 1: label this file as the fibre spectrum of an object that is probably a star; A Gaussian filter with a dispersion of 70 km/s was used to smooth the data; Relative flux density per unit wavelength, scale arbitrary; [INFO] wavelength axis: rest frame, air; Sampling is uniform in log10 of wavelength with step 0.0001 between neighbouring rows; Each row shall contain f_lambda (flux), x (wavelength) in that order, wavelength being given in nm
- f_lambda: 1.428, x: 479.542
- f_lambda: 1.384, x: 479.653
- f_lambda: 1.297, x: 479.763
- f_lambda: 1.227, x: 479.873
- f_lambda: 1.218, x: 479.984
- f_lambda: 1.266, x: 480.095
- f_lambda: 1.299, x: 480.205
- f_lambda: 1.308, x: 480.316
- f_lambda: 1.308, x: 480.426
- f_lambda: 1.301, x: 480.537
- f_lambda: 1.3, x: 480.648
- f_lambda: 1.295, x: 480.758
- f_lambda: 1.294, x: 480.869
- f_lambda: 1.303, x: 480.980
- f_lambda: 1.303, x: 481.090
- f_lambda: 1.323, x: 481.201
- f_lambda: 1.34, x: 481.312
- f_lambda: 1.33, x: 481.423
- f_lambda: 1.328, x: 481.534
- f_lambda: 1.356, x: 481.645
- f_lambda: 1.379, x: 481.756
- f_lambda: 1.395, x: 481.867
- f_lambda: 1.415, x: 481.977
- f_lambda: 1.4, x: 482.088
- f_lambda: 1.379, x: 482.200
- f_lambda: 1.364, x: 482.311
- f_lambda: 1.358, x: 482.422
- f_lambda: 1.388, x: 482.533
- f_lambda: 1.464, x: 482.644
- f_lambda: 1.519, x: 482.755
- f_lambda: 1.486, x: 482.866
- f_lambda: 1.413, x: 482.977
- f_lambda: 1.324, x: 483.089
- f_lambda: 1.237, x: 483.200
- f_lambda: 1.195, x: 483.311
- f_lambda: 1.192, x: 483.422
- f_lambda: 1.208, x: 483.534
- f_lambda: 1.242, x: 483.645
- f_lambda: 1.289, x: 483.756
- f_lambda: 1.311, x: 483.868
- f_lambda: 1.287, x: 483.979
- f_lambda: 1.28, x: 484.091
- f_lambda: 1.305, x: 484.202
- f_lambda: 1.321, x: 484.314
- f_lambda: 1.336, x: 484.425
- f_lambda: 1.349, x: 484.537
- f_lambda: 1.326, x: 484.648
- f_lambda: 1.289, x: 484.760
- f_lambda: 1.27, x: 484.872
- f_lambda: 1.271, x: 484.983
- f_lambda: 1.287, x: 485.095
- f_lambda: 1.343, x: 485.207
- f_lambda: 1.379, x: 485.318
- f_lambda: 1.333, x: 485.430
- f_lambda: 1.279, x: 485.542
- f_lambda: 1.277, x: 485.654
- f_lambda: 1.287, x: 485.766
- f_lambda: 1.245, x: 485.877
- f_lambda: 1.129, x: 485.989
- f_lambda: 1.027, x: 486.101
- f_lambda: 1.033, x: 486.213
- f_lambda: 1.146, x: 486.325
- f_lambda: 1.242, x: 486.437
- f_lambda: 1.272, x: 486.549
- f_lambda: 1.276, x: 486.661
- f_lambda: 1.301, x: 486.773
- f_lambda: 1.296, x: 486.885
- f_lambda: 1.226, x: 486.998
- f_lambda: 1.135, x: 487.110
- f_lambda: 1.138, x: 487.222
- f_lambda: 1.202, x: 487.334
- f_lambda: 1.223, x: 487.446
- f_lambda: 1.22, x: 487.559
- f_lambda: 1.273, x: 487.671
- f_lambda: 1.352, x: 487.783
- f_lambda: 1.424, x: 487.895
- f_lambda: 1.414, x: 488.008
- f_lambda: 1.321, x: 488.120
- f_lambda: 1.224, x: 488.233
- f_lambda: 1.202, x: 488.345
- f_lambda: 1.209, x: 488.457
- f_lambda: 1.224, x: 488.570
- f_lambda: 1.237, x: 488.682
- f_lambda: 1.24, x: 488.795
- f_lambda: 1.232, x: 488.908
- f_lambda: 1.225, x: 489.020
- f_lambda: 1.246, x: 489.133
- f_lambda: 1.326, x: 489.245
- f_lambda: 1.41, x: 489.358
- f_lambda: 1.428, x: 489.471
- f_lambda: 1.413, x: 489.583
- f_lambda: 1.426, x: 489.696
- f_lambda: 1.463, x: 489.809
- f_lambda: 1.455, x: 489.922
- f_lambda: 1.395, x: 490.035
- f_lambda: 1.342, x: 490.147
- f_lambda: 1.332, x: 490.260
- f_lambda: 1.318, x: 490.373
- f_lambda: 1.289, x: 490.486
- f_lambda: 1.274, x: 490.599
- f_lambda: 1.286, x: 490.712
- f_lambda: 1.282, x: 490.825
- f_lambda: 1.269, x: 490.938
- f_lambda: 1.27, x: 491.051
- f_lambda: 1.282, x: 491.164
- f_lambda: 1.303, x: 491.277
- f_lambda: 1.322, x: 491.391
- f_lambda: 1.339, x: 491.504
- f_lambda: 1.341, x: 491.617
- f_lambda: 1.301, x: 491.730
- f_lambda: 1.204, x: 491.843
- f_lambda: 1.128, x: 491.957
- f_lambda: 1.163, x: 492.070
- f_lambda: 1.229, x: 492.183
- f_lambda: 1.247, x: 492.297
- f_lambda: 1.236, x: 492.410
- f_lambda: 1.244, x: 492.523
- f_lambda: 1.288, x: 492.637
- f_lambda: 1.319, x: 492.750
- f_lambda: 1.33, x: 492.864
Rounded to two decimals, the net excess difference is 0.46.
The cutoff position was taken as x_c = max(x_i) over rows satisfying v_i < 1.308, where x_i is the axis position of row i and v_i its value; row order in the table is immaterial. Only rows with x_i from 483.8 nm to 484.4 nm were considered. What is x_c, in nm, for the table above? 484.202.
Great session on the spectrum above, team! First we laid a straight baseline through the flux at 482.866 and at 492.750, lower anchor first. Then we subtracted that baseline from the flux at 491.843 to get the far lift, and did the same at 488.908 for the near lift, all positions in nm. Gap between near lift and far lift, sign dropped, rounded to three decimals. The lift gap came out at 0.022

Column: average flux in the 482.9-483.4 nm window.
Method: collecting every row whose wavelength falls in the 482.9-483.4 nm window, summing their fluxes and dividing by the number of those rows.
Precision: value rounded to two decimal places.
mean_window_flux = 1.29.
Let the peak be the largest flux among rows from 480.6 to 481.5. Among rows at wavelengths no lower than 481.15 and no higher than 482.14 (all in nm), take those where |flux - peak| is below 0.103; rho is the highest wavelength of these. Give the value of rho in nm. 482.088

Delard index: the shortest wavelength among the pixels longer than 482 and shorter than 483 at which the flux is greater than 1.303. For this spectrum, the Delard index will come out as 482.088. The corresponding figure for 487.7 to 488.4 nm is 487.783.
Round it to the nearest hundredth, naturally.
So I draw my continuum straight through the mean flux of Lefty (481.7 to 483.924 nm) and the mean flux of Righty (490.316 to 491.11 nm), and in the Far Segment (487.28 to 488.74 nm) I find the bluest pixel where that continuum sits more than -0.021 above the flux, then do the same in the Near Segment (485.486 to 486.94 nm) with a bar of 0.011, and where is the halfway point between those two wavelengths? 486.44 nm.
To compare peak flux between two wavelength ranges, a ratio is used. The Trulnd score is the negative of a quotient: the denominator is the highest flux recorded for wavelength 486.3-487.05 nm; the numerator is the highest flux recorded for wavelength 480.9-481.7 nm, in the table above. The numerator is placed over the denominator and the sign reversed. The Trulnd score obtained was -1.04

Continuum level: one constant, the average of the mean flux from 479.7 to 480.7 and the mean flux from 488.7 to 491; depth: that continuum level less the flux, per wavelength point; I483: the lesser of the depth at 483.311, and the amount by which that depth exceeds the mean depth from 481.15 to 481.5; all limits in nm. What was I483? 0.11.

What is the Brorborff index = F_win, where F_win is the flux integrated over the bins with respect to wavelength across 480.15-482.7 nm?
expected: 3.4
